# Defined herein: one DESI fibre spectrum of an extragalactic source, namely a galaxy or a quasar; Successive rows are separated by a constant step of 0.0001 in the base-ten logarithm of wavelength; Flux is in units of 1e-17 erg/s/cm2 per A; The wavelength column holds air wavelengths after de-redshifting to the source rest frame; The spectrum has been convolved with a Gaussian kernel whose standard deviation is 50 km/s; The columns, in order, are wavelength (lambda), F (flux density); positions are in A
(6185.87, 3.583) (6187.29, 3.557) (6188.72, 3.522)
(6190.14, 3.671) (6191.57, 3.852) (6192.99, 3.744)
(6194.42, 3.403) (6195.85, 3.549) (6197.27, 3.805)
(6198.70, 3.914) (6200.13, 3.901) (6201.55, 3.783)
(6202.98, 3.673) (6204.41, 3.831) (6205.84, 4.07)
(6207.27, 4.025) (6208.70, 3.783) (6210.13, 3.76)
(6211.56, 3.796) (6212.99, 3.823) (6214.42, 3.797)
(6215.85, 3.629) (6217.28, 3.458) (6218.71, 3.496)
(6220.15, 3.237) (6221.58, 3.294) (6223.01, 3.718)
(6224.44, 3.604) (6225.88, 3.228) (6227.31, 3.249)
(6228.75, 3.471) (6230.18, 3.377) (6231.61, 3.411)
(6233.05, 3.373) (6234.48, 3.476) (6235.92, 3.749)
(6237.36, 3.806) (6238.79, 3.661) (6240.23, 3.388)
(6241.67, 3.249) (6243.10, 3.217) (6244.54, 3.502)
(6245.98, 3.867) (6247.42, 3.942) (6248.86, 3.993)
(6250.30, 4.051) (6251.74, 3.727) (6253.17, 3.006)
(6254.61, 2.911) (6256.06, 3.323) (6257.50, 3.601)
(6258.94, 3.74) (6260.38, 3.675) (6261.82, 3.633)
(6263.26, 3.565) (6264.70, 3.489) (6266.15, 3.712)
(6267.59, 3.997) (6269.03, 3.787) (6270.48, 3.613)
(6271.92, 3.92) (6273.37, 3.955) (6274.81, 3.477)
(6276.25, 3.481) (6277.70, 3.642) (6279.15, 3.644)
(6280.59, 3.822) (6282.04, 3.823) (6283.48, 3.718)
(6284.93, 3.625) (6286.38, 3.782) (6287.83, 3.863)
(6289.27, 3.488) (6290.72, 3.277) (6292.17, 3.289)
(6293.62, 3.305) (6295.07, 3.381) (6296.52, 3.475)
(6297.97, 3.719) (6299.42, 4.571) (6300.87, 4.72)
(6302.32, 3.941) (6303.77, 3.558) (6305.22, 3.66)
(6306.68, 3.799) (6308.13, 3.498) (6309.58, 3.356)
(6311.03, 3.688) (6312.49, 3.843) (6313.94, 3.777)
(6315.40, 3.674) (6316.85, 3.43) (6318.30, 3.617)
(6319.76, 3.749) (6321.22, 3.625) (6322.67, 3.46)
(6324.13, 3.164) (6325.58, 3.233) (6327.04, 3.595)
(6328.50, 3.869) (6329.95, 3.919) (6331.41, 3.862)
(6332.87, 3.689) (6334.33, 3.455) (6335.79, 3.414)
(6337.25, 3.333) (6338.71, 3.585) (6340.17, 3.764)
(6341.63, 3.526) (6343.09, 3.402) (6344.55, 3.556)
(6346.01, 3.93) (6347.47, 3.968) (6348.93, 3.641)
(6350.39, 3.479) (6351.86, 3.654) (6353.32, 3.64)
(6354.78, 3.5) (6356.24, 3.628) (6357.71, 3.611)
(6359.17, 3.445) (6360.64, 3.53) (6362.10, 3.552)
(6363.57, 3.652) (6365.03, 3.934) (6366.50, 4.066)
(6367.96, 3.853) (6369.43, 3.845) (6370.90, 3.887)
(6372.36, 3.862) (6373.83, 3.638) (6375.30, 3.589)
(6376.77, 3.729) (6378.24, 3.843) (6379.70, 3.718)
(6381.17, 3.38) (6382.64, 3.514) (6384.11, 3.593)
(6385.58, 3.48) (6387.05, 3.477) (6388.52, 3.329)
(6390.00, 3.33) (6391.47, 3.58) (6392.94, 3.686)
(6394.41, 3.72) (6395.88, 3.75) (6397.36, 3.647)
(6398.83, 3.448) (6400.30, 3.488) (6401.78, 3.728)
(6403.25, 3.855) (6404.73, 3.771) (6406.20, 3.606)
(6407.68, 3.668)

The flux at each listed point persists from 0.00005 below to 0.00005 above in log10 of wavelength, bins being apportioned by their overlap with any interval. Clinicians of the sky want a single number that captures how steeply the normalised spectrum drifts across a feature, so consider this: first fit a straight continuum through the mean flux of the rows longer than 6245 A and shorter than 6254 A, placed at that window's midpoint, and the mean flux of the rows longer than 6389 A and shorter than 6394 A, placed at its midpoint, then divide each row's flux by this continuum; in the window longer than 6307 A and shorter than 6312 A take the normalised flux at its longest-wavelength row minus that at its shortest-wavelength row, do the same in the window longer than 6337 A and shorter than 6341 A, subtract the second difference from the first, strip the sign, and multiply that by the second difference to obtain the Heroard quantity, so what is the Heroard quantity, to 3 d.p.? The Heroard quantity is 0.008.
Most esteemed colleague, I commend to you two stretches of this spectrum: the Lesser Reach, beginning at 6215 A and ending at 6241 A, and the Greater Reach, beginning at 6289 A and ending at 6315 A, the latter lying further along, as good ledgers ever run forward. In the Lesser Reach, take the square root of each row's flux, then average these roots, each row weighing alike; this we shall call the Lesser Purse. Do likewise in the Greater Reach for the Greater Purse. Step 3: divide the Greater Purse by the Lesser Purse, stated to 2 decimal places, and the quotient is 1.03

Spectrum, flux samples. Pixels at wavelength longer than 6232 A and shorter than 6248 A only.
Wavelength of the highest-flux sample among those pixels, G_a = 6247.42 A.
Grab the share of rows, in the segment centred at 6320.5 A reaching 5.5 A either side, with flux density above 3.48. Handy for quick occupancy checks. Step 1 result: 0.50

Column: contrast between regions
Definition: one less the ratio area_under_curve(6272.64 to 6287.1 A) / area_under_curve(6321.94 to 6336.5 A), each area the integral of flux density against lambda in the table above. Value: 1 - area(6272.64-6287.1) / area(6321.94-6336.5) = -0.03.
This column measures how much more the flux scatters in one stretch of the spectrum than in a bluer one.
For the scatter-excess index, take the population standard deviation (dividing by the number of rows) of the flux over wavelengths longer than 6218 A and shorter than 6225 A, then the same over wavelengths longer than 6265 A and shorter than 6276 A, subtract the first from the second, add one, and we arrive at 1.00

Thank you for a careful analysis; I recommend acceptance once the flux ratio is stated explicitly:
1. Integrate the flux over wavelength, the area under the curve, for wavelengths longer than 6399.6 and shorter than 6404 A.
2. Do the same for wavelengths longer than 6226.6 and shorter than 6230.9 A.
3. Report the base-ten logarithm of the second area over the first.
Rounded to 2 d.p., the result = -0.05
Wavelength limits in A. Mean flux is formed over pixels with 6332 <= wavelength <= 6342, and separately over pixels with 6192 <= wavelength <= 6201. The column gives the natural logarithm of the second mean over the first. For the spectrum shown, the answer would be 0.05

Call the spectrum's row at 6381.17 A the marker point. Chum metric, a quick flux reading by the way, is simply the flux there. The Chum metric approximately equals 3.38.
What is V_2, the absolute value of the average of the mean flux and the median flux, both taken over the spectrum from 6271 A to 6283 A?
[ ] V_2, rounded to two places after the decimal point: 3.73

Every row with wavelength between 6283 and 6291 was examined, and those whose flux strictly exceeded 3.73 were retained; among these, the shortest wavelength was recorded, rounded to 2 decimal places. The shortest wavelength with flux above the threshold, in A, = 6286.38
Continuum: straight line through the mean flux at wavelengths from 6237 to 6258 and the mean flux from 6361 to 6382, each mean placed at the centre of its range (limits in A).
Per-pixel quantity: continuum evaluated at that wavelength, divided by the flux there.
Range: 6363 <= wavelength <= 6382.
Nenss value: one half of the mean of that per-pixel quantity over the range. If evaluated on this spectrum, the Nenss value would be 0.499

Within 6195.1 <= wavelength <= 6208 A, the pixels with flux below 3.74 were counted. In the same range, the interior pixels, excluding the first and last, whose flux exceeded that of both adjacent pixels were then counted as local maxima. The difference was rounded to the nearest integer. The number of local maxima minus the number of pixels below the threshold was 0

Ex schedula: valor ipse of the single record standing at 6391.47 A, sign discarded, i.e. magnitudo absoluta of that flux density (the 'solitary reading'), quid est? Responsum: 3.58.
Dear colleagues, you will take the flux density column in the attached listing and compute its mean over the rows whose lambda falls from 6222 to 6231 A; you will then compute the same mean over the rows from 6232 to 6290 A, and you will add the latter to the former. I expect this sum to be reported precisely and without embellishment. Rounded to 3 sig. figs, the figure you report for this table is 7.07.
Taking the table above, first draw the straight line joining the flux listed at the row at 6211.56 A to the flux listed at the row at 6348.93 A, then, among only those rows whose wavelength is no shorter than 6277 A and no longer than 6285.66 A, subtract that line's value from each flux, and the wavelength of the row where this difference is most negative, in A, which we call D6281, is 6284.93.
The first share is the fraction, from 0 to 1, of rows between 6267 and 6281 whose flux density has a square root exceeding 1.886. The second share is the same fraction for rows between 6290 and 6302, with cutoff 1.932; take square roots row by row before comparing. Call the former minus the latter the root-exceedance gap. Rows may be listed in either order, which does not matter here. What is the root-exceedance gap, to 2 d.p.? 0.55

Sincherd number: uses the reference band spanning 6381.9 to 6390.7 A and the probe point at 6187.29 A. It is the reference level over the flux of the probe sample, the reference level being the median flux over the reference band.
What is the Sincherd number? 0.98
